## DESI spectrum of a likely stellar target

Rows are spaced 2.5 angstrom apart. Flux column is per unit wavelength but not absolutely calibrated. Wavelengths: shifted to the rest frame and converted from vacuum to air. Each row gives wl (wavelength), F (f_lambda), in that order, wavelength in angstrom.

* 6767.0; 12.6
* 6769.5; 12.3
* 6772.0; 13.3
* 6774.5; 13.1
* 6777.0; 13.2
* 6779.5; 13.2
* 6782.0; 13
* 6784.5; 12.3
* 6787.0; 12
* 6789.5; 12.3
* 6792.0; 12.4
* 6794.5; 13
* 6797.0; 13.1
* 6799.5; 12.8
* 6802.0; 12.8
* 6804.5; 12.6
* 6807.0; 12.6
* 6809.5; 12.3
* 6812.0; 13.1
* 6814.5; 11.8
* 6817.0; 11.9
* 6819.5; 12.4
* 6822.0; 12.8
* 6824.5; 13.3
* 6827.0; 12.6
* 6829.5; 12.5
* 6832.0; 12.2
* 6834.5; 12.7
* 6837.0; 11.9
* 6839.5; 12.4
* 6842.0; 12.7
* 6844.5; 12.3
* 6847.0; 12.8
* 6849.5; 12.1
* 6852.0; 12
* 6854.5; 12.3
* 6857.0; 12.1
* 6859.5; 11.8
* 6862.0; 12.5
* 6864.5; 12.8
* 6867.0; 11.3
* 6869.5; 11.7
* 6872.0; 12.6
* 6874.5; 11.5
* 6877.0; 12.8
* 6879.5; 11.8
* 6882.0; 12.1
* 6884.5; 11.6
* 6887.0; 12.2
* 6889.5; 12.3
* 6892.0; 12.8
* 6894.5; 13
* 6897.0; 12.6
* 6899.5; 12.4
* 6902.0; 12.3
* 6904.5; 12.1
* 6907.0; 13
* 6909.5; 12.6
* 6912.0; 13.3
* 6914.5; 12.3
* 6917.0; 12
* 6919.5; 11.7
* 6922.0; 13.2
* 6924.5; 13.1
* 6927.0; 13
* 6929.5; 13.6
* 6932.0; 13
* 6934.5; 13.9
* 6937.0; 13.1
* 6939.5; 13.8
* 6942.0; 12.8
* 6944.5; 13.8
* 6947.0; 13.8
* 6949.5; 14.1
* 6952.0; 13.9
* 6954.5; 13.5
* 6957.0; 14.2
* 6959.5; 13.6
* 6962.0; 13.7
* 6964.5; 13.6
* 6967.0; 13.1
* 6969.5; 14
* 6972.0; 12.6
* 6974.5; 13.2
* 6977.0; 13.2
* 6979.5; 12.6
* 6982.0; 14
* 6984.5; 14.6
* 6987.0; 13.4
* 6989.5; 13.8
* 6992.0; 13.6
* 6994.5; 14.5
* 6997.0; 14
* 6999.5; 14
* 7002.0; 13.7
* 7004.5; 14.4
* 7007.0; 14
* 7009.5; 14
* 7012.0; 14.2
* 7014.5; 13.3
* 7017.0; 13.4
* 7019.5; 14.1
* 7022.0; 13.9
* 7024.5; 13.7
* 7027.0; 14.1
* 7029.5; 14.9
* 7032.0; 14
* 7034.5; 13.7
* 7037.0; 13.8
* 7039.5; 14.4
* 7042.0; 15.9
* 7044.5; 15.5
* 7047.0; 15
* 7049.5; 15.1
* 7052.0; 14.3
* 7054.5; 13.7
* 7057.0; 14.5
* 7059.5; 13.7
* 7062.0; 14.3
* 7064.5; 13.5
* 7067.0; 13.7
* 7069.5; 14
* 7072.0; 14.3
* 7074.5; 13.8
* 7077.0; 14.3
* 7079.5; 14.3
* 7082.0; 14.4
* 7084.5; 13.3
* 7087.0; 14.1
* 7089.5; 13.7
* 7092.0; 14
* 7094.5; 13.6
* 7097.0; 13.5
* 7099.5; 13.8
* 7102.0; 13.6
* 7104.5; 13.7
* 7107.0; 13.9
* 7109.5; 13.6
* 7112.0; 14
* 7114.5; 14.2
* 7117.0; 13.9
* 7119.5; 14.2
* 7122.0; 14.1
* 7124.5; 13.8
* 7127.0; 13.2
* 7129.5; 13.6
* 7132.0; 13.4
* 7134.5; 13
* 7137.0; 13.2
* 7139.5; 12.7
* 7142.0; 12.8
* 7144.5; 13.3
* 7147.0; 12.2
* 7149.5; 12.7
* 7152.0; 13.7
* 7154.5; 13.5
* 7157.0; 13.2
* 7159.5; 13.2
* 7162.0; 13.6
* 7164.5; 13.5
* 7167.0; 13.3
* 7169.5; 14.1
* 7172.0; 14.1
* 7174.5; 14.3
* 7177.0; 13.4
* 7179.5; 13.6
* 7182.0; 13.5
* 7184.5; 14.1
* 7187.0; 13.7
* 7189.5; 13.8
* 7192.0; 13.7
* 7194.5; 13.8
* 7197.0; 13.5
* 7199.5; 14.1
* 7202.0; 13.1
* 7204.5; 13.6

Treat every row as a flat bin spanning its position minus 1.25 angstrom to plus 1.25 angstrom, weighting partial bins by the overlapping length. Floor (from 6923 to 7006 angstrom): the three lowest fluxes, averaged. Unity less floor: -11.7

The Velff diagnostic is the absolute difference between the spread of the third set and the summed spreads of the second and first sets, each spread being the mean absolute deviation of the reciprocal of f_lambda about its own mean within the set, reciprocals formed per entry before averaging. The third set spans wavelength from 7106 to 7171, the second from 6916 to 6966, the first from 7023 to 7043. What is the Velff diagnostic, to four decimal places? 0.0033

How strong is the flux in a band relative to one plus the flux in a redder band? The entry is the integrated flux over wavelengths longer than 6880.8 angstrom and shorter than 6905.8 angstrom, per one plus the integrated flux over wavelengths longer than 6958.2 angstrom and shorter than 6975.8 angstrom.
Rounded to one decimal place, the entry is 1.3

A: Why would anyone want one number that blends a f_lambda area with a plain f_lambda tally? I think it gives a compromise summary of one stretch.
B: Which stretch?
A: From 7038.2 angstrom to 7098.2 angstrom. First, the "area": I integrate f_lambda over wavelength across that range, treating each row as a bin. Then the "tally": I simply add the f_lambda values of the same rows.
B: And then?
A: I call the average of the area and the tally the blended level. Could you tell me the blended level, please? 597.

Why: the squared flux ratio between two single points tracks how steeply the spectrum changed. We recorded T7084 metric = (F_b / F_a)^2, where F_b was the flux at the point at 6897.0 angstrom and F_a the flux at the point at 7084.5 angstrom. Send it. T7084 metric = 0.90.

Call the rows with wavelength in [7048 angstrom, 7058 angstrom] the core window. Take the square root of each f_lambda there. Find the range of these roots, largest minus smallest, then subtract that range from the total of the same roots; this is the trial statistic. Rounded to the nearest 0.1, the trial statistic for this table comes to 15.0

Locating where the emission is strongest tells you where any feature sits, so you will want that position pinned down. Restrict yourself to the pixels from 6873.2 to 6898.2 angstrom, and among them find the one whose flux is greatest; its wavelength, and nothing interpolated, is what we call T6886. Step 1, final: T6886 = 6894.5 angstrom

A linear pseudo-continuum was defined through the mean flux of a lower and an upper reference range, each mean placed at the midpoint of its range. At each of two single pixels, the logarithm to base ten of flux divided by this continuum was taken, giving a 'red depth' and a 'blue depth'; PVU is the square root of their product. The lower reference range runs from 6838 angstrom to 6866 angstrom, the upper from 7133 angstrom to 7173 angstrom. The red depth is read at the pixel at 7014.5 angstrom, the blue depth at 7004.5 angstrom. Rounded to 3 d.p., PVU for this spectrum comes 0.028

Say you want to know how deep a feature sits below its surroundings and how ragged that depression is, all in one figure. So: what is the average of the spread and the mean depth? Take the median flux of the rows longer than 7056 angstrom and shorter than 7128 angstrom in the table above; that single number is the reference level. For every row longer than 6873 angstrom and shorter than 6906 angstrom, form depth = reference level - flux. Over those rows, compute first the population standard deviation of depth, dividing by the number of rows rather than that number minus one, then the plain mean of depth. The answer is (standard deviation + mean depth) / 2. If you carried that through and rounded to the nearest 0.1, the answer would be 1.0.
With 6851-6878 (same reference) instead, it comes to 1.1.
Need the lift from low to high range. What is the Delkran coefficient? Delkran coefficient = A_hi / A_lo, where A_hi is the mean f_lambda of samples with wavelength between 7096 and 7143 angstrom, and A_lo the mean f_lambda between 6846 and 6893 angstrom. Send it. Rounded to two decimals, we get 1.12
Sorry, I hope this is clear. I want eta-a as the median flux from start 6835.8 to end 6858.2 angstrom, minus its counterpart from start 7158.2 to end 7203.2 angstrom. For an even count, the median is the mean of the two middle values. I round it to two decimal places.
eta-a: -1.35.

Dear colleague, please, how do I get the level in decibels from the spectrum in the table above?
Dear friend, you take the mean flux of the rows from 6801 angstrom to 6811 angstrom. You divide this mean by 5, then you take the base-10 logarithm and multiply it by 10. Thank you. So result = 4.0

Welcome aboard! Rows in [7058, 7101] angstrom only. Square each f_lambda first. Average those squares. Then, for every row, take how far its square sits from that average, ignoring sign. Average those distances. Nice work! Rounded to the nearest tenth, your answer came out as 8.2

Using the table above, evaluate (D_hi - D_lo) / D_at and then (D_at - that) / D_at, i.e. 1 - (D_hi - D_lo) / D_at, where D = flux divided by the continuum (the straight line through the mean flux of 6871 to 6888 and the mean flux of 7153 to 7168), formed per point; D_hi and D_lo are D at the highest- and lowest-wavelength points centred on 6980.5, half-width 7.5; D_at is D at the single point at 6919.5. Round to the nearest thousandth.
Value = 0.988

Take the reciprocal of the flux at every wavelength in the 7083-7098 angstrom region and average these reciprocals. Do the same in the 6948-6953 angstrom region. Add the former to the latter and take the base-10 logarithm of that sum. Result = -0.840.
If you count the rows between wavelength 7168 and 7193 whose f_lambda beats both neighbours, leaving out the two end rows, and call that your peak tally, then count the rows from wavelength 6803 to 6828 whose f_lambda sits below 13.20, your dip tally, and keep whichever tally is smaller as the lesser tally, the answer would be 4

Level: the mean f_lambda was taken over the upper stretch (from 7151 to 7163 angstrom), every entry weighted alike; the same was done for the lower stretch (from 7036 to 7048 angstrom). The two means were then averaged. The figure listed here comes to 14.2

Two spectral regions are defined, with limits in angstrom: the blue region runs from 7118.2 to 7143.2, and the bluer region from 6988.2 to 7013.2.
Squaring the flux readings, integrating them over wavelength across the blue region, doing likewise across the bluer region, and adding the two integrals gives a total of 9411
